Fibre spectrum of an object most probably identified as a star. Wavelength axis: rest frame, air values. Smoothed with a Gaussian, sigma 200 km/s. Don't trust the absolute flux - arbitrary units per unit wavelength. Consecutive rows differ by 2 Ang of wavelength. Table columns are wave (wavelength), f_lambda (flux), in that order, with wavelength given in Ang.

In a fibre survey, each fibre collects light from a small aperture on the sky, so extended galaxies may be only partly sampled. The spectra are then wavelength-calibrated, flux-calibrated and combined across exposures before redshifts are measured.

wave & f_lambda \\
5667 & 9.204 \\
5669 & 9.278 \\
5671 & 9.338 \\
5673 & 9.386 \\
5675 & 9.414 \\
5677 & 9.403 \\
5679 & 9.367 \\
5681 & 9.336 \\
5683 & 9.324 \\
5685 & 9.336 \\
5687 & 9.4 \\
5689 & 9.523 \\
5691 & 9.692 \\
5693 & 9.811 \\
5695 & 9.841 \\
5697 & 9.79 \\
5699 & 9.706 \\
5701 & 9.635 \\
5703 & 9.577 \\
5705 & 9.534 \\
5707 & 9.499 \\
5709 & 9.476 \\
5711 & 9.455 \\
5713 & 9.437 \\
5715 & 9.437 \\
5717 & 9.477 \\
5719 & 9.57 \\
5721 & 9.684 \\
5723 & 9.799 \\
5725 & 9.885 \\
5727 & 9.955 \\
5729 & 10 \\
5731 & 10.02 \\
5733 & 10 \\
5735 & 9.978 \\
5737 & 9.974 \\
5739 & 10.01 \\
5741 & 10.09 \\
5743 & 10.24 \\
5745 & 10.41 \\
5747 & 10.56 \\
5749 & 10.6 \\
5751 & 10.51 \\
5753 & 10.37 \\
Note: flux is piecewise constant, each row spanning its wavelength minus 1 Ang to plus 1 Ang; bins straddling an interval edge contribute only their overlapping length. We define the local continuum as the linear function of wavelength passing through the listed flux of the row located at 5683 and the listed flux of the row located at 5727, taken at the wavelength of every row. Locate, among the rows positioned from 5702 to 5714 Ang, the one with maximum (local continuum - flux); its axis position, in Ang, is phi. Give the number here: 5713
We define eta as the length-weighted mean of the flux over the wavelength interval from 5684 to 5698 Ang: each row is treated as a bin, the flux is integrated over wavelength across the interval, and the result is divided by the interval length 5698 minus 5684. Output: 9.6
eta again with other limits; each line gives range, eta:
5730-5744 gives 10.0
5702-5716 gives 9.5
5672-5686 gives 9.4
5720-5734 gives 9.9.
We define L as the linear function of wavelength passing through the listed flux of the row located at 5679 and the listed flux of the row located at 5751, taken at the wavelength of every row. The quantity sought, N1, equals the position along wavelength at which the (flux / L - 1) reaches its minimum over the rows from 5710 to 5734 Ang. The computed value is 5715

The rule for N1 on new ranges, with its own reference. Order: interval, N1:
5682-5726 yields 5715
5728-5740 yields 5737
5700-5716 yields 5715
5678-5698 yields 5685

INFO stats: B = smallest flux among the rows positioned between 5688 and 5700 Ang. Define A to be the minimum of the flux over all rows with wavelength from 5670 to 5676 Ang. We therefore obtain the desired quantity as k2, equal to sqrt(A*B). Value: 9.43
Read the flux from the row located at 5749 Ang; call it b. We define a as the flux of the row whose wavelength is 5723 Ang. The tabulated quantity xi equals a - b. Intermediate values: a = 9.799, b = 10.6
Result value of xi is -0.801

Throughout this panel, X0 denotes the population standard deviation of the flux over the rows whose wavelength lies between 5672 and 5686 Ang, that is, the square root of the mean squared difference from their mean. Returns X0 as 0.03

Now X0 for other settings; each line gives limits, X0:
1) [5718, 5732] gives 0.16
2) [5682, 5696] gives 0.20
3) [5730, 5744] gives 0.09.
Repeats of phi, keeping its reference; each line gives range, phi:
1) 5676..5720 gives 5715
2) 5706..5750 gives 5715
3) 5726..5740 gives 5737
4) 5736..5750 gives 5737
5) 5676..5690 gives 5685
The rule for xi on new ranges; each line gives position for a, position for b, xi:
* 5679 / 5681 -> 0.031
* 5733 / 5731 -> -0.020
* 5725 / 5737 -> -0.089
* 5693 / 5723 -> 0.012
